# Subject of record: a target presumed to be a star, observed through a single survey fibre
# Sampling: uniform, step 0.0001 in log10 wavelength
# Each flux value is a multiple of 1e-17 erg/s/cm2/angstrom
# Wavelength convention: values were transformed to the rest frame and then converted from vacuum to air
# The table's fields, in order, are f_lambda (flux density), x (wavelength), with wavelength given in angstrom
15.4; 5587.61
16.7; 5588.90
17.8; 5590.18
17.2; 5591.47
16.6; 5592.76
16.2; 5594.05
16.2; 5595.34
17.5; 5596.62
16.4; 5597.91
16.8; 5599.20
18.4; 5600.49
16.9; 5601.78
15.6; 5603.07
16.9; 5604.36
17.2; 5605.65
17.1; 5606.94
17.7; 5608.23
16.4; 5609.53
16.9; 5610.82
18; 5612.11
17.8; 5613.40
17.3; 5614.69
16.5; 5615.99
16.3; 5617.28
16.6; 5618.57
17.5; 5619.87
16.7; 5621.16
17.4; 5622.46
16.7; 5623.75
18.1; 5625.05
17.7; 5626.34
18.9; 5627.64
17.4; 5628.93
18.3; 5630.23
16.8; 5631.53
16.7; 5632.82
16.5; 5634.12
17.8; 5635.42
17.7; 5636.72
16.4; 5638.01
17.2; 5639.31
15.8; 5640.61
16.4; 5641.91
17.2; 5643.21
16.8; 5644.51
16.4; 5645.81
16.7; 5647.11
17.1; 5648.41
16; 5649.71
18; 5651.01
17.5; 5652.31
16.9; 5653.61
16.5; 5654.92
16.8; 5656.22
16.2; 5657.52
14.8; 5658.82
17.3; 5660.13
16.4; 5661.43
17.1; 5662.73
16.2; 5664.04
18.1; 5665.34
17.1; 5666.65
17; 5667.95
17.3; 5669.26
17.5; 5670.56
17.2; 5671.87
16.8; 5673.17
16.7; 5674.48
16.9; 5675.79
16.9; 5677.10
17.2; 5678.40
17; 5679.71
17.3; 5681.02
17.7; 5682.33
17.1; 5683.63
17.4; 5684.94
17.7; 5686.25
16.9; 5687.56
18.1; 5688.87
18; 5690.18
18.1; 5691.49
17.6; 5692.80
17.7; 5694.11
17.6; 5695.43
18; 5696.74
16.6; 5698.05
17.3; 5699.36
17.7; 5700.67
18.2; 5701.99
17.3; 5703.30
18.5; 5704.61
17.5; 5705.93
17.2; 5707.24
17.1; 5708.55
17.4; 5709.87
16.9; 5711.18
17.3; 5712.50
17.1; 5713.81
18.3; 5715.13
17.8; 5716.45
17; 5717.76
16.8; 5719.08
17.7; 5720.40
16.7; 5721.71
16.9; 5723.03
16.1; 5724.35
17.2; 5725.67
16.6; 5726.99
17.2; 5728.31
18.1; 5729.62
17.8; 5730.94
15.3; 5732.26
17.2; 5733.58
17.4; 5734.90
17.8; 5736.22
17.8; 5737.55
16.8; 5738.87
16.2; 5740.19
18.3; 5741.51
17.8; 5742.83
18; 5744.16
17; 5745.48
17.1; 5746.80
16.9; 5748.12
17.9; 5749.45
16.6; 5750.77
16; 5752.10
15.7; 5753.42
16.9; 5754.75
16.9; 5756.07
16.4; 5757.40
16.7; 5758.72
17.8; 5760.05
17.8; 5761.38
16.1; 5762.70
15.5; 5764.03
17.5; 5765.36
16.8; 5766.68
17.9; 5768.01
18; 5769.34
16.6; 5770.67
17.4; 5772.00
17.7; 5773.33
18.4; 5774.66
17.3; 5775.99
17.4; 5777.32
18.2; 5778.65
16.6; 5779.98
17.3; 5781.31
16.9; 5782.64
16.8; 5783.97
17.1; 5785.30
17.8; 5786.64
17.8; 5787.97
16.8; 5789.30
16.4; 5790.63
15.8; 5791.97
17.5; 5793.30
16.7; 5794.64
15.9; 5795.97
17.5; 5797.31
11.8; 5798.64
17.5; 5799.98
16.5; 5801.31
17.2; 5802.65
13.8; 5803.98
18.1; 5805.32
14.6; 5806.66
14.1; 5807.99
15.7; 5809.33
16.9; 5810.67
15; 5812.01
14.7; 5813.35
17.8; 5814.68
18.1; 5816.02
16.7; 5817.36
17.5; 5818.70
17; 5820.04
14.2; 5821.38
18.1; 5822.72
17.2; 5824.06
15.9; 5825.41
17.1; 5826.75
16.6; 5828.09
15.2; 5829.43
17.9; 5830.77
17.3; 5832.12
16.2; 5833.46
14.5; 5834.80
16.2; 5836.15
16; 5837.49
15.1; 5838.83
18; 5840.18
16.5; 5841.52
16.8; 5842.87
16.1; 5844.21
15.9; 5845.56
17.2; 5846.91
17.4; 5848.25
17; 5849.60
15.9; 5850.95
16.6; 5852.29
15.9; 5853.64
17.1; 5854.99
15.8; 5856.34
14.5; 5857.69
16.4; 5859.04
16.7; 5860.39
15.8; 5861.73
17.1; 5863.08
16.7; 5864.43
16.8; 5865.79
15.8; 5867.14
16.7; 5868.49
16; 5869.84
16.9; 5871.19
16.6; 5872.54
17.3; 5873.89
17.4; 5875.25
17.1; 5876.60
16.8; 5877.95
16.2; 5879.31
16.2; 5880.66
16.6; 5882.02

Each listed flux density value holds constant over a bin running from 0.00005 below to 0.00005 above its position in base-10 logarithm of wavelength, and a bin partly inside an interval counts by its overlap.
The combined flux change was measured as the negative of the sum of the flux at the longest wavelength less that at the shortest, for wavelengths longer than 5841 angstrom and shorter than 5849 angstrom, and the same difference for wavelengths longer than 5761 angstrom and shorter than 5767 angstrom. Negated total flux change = 0.1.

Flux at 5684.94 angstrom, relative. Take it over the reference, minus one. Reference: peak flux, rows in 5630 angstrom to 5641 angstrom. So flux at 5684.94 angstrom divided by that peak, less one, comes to -0.05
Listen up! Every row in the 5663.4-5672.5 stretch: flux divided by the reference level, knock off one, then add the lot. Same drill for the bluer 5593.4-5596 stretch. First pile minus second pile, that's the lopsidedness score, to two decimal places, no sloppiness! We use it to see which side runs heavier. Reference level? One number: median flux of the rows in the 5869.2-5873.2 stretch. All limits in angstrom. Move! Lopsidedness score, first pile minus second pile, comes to 0.30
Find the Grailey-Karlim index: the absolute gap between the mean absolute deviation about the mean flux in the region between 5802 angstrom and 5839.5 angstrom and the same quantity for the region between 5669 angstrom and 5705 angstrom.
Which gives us 0.7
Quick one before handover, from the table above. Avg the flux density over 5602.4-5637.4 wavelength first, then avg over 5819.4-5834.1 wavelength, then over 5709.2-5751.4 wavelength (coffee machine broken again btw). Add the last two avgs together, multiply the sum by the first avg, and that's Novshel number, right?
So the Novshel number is 582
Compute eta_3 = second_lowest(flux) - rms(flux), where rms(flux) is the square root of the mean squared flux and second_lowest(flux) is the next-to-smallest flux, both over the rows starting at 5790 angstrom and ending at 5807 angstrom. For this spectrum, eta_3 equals -2.39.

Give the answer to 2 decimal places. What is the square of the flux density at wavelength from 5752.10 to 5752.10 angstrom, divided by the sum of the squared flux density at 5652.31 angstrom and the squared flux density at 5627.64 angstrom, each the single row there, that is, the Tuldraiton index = 0.39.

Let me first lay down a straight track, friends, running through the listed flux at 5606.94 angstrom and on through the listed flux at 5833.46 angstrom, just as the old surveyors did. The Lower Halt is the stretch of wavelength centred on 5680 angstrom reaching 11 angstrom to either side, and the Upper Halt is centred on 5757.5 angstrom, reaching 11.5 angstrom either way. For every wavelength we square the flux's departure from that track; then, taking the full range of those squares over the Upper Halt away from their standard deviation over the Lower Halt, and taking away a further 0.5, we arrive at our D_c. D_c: -2.0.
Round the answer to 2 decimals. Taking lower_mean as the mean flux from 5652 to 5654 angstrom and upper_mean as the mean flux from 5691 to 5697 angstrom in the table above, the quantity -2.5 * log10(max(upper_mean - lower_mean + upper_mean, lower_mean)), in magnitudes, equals -3.16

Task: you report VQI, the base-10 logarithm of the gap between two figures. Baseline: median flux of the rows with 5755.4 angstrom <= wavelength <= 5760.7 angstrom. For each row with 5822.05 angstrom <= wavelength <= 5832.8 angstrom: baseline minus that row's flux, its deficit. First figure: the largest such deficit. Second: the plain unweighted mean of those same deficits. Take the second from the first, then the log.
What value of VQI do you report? 0.23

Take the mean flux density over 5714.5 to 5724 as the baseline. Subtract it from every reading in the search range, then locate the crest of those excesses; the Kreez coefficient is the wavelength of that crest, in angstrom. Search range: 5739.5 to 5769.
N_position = 5741.51 angstrom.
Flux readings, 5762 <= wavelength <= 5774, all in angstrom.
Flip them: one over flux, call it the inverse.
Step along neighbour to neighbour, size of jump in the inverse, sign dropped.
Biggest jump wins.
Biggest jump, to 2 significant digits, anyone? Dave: 0.0074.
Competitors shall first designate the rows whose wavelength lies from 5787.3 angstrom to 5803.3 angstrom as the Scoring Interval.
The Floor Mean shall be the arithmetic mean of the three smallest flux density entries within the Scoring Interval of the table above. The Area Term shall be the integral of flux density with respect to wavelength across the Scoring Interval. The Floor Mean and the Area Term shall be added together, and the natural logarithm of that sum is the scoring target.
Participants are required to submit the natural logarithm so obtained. 5.63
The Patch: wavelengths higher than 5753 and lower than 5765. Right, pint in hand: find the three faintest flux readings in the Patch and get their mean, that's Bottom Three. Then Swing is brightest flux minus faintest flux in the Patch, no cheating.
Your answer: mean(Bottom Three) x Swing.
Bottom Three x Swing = 36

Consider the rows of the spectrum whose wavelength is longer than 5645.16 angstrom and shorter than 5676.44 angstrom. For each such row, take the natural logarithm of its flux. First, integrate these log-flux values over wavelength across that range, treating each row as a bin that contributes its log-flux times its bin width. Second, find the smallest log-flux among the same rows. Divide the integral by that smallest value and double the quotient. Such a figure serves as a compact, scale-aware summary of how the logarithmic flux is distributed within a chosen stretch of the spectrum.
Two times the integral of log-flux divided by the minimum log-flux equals 65.6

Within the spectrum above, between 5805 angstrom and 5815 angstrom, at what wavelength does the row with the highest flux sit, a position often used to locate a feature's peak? 5805.32 angstrom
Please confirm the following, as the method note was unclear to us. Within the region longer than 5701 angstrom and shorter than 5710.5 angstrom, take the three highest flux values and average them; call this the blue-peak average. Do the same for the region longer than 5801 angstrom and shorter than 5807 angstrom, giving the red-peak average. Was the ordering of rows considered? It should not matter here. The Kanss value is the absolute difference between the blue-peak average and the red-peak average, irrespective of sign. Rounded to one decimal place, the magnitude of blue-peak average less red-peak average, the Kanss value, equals 0.8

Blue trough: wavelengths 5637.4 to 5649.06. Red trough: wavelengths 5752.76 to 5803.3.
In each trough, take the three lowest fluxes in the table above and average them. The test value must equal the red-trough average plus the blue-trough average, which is 30.5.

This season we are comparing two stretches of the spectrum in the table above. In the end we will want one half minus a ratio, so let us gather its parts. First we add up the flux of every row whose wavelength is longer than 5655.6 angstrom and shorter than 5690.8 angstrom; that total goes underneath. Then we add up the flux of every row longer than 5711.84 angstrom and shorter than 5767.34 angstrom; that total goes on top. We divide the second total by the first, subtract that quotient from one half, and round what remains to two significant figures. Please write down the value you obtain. -1.1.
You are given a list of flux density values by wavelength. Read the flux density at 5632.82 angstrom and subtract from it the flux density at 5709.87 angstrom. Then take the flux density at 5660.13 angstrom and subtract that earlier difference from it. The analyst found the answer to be 18.0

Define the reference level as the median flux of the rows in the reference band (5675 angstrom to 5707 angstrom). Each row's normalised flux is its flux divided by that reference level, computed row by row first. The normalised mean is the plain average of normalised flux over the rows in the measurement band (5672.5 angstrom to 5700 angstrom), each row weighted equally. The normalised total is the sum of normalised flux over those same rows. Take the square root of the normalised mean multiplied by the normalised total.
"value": 4.53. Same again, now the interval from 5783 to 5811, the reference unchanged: 4.26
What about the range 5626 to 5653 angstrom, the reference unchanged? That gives 4.47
